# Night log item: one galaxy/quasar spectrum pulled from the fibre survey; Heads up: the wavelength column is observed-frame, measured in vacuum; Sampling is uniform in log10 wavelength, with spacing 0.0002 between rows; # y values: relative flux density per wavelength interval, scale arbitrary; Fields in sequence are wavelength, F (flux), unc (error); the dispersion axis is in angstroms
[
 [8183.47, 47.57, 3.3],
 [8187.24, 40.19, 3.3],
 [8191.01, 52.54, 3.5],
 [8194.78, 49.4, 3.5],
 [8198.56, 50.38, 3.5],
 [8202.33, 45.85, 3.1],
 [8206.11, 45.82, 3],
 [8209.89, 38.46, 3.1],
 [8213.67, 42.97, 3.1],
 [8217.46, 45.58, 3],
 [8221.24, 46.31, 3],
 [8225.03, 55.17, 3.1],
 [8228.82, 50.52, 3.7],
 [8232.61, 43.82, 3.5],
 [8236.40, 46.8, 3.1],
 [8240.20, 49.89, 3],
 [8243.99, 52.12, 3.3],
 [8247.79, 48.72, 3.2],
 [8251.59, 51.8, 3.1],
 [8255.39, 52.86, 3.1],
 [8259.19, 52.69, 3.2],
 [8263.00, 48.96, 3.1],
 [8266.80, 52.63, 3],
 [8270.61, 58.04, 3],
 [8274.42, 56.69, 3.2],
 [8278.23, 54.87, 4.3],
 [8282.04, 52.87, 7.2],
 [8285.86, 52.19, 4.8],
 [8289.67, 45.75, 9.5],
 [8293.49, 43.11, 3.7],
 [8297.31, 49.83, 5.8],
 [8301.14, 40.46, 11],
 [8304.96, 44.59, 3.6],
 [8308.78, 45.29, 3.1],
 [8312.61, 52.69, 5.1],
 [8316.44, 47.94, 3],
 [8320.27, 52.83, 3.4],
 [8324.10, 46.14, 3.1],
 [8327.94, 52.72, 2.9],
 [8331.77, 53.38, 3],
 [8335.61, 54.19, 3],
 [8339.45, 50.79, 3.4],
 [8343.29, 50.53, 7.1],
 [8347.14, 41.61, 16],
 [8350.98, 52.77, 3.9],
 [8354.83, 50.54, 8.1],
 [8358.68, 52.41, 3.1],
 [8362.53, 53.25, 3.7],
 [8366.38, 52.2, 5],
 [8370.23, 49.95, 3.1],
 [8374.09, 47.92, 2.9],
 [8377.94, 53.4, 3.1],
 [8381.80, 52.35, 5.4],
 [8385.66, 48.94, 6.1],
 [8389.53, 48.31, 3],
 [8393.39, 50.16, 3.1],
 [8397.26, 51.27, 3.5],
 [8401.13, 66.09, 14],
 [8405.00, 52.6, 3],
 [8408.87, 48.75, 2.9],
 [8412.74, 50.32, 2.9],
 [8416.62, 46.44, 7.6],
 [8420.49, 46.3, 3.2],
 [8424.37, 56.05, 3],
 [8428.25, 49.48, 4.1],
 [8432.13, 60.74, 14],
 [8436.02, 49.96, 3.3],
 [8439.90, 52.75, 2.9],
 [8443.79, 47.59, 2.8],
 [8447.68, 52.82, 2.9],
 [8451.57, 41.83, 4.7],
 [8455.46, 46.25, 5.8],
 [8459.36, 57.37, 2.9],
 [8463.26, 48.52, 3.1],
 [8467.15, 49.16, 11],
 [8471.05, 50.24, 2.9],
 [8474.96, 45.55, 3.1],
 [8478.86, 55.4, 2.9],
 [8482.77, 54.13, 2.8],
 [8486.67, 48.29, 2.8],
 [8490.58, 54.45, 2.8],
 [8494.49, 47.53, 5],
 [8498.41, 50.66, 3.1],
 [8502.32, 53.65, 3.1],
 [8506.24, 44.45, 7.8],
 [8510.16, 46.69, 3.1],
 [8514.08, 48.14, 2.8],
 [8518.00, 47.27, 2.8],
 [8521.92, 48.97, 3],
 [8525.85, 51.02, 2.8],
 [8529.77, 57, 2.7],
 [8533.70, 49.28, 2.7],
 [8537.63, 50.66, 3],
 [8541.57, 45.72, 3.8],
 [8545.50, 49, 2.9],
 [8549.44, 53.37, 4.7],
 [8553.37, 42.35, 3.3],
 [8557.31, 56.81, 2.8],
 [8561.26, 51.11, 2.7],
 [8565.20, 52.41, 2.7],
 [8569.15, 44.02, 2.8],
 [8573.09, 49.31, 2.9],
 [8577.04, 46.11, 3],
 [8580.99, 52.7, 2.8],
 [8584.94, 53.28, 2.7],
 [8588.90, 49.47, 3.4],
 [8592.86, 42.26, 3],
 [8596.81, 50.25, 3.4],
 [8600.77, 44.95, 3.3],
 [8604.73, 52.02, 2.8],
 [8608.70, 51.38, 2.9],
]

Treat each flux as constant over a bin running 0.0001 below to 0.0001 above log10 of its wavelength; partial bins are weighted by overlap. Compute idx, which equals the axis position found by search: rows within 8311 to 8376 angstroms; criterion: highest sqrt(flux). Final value 8335.61 angstroms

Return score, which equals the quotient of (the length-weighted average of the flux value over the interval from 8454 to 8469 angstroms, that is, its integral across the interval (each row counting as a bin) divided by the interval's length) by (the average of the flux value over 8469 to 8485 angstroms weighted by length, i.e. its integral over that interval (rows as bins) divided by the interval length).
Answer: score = 0.98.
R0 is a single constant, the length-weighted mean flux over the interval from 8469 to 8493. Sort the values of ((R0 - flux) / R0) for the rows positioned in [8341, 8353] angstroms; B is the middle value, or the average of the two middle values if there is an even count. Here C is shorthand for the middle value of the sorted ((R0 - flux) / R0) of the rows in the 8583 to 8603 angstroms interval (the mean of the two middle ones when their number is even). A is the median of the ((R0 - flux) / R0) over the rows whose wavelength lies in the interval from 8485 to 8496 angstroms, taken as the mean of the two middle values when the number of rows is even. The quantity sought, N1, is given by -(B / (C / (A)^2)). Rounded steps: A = 0.06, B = 0.014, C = 0.03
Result -0.0014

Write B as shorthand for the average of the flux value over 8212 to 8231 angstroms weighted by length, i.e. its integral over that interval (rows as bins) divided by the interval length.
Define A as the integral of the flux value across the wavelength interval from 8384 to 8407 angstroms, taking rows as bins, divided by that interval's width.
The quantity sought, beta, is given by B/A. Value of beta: 0.91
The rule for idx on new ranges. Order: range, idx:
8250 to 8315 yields 8270.61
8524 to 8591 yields 8529.77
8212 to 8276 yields 8270.61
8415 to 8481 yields 8432.13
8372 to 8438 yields 8401.13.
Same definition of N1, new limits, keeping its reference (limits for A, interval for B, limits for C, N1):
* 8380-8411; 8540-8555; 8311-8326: -0.0005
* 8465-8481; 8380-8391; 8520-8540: -0.0036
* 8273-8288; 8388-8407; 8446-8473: 0.0000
